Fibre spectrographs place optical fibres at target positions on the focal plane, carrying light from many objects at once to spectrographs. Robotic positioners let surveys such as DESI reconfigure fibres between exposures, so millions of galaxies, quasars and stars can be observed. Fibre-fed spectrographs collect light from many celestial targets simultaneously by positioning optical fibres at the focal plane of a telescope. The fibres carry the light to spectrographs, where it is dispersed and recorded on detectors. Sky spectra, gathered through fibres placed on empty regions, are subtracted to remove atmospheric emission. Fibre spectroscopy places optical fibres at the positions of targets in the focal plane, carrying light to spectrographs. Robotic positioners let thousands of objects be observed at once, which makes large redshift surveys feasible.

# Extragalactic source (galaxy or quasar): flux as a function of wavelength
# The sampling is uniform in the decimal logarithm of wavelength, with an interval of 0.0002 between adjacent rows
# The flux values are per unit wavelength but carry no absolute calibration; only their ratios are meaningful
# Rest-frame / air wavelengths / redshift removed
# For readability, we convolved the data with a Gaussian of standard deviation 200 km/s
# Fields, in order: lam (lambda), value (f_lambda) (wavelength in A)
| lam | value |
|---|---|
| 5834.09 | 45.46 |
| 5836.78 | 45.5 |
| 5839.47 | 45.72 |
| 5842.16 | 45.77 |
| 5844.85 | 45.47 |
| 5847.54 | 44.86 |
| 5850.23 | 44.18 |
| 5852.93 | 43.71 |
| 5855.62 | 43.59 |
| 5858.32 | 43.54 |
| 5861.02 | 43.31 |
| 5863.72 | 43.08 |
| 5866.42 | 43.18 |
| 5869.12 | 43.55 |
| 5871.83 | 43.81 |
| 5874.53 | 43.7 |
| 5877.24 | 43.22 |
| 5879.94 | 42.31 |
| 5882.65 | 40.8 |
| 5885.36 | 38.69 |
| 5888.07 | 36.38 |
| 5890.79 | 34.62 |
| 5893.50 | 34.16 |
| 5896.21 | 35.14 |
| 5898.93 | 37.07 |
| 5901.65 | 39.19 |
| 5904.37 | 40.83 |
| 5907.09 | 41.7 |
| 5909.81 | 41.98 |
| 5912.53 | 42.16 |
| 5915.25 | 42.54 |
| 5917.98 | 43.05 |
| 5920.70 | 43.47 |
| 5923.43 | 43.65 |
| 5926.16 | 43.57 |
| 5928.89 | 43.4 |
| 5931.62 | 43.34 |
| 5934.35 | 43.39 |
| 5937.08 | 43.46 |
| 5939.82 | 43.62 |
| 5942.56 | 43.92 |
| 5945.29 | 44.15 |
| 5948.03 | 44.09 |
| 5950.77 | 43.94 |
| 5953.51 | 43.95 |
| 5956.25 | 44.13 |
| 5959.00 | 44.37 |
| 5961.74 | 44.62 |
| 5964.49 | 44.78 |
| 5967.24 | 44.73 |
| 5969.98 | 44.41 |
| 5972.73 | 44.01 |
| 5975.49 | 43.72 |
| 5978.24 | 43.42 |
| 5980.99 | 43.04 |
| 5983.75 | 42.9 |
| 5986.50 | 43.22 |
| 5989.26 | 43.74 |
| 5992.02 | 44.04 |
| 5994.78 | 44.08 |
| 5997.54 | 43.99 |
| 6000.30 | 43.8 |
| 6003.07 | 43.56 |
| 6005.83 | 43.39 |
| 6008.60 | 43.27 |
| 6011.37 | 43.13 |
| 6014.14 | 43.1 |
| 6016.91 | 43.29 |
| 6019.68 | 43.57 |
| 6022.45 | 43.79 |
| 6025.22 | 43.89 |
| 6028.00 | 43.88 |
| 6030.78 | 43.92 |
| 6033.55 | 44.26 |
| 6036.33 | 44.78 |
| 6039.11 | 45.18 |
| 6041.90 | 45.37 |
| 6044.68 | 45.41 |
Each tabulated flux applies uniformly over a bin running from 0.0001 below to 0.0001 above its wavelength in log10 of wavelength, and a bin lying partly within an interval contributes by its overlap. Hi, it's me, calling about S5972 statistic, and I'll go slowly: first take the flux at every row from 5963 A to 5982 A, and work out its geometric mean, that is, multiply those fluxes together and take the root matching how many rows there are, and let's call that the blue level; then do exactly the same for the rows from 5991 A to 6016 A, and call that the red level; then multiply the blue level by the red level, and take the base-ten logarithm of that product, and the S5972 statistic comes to 3.28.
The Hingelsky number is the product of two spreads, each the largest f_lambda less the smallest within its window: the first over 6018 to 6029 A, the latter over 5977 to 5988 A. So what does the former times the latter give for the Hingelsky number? 0.17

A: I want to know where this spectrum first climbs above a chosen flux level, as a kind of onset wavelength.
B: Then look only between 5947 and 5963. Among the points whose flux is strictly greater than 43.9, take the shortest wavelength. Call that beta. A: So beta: 5948.03 A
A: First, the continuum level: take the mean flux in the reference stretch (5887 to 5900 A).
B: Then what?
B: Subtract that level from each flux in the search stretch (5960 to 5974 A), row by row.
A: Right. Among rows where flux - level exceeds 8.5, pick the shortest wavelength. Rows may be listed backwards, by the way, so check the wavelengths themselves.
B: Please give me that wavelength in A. 5961.74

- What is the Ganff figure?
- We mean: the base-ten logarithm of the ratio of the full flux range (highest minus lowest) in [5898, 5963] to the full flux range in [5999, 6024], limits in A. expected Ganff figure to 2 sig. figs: 1.0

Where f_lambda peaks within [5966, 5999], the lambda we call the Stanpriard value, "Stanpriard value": 5967.24 A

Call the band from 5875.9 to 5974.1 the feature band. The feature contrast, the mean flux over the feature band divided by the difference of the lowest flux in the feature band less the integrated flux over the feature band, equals -0.010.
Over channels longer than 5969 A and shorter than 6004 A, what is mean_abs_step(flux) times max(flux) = 11.9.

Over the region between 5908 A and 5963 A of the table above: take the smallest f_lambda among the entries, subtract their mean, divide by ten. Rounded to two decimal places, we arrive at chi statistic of -0.16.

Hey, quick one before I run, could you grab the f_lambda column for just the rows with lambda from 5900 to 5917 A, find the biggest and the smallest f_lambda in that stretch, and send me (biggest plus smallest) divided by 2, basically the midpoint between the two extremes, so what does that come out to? 40.9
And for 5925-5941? 43.5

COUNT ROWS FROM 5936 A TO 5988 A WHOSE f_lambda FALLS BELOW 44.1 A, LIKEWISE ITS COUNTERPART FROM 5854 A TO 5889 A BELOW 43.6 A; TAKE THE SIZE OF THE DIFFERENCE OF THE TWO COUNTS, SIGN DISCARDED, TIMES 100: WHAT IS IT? 100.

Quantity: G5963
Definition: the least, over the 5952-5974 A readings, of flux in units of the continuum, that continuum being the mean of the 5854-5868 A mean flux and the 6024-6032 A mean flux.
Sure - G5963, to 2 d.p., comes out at 1.01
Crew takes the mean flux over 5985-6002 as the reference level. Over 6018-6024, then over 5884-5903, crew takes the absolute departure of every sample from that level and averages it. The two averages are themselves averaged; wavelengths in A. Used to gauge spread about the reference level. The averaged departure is 3.74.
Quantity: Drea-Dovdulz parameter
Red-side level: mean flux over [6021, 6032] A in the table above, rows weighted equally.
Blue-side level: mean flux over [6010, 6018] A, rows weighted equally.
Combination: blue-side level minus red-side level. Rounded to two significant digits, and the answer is -0.70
